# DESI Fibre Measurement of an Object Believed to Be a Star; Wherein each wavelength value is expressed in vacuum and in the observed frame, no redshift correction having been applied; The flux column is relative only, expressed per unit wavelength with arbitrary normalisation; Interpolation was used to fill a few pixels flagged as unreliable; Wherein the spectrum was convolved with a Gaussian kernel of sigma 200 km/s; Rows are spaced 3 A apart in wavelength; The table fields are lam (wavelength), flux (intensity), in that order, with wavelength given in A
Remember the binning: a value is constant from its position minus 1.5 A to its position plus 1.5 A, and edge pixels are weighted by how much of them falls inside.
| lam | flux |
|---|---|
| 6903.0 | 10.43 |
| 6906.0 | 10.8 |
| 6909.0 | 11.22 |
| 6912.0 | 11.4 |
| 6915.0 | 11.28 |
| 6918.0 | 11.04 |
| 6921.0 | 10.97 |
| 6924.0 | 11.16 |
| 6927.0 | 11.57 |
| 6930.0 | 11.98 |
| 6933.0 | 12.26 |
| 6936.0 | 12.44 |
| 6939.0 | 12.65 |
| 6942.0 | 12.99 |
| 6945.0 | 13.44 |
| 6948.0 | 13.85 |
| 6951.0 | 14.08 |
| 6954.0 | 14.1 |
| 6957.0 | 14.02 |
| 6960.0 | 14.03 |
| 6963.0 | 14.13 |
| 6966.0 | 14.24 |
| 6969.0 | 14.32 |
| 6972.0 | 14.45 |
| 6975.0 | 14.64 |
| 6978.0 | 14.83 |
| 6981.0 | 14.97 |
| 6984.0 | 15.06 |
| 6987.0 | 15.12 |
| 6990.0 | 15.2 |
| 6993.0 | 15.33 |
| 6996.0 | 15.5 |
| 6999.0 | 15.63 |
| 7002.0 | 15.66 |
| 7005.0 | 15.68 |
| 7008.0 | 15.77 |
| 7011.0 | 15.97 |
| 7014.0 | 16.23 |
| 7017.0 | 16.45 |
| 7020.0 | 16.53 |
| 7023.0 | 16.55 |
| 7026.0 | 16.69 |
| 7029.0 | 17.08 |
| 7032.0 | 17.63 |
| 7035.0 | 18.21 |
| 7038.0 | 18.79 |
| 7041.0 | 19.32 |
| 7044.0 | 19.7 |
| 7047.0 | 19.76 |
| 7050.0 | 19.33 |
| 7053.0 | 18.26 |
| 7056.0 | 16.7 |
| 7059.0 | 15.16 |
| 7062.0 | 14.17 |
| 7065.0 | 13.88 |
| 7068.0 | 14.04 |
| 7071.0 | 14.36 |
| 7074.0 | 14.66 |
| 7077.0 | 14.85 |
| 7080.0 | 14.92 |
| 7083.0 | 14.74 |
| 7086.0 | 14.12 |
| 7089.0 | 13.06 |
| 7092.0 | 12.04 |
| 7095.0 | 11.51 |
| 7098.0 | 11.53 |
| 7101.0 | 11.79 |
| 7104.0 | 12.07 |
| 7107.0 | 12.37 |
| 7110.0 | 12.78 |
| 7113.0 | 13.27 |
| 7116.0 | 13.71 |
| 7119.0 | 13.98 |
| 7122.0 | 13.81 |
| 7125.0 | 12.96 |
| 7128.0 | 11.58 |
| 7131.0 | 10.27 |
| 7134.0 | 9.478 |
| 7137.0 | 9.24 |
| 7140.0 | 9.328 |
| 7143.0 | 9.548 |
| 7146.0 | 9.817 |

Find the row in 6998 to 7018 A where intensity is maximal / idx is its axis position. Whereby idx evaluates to 7017.0 A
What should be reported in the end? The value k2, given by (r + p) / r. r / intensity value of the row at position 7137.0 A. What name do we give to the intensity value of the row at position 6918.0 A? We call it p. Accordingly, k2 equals 2.2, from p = 11.04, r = 9.24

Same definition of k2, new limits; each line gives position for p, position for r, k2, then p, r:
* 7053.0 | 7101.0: 2.5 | 18.26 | 11.79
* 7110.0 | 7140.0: 2.4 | 12.78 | 9.328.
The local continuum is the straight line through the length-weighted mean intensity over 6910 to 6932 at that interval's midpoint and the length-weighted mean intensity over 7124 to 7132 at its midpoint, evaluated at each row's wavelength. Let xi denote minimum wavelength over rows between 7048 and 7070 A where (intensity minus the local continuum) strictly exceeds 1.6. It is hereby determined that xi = 7050.0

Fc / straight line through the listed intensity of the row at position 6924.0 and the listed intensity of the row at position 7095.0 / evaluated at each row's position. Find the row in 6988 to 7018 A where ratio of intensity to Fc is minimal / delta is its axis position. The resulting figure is 6990.0 A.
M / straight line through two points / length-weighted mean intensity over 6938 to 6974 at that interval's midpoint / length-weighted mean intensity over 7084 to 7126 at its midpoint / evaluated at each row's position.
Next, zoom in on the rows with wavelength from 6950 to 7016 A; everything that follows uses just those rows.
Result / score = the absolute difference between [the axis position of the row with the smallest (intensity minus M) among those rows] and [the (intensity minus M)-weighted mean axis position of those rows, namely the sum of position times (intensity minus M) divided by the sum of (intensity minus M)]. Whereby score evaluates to 37.9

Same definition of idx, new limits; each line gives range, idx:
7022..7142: 7047.0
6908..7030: 7029.0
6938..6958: 6954.0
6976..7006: 7005.0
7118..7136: 7119.0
